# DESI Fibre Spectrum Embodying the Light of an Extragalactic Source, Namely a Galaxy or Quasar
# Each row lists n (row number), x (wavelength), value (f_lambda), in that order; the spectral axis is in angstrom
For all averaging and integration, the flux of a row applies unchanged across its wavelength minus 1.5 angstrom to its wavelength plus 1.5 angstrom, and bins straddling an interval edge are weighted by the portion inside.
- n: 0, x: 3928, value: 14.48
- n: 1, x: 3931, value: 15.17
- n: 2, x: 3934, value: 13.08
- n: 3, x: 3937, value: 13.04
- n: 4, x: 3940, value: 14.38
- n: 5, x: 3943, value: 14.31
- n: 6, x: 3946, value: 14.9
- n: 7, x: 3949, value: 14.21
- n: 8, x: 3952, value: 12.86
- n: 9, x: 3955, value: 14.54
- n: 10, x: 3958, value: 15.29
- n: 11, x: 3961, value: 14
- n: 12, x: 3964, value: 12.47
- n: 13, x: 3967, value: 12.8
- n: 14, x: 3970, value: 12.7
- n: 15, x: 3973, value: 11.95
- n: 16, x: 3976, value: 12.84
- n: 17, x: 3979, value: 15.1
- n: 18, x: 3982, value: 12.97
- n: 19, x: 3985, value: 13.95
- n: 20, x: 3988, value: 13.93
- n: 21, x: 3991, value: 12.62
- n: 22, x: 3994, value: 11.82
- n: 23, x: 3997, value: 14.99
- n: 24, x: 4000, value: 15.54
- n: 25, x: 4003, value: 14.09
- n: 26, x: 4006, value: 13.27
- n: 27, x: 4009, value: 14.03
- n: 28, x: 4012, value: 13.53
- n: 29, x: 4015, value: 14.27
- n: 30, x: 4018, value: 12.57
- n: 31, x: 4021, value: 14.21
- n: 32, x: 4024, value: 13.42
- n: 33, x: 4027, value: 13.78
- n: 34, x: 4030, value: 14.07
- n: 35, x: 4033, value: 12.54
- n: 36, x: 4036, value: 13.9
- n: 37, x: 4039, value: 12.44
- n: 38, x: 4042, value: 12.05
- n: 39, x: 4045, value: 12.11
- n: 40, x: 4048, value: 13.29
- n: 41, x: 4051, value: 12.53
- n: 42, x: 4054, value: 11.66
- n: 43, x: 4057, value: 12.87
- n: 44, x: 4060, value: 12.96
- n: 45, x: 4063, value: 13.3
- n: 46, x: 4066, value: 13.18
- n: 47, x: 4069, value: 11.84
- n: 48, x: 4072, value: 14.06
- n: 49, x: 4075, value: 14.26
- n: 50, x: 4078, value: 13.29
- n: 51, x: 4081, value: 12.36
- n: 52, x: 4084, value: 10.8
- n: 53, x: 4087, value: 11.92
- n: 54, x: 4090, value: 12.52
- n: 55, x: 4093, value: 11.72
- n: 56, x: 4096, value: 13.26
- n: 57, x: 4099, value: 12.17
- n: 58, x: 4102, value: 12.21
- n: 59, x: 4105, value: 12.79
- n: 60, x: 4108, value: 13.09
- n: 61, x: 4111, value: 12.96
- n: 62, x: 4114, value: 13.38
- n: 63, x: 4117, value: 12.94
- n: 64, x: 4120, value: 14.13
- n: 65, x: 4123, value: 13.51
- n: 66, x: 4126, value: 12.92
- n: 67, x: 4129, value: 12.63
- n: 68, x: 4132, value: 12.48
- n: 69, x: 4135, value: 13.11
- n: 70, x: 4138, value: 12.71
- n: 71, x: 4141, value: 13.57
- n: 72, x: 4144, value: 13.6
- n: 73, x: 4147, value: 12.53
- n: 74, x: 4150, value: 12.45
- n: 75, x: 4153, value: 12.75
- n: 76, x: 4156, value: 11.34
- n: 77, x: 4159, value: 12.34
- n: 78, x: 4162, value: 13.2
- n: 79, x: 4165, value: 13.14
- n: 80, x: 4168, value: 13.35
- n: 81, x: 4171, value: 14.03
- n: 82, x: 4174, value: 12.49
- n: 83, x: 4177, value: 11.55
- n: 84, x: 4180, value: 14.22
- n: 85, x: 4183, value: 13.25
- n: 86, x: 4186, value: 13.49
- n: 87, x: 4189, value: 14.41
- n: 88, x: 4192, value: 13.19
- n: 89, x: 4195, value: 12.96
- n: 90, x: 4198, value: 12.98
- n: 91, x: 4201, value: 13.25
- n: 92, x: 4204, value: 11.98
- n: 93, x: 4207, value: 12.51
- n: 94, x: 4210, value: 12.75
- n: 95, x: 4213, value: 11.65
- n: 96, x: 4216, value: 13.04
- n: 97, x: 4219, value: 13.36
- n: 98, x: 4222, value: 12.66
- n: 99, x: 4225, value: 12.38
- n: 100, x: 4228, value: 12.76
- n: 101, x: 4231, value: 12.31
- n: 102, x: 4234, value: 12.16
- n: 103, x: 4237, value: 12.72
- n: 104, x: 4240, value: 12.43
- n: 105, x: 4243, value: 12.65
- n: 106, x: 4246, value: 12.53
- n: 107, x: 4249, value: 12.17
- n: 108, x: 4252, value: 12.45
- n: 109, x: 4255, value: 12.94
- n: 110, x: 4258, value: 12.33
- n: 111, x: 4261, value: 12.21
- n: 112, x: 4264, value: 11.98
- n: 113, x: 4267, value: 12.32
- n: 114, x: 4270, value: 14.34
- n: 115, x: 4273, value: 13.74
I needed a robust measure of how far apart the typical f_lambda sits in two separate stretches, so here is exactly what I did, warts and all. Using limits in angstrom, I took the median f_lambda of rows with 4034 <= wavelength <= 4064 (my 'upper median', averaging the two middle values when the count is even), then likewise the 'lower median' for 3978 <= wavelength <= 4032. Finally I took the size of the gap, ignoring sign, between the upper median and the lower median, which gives 1.2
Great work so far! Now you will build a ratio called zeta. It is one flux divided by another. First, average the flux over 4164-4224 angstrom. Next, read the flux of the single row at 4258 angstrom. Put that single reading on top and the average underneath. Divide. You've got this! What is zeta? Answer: 0.95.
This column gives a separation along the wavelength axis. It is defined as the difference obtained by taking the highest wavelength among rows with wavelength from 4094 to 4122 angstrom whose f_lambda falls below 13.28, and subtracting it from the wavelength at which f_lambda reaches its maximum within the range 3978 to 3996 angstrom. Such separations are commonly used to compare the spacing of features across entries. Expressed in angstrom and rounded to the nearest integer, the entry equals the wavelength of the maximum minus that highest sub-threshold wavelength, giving -138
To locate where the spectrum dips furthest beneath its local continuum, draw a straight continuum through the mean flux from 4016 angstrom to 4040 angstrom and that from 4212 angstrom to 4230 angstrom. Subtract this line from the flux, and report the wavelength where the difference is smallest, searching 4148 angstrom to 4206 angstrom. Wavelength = 4156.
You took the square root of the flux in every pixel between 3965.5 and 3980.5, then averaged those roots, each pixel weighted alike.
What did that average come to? 3.61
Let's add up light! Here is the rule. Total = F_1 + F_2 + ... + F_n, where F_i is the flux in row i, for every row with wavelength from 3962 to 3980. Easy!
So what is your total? 77.9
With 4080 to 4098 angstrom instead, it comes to 72.6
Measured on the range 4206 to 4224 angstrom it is 76.0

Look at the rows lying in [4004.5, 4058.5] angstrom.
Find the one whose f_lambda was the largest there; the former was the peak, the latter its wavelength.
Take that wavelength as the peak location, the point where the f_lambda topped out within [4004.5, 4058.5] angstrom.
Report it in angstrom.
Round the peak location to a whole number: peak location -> 4015 angstrom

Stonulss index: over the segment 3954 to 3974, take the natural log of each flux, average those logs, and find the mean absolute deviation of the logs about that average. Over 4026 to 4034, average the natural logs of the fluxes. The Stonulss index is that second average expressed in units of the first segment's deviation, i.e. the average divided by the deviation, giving 34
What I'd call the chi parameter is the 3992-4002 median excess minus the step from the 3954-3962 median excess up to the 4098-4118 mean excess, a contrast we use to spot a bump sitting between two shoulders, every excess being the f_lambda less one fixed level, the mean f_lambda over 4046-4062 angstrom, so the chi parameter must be 4.1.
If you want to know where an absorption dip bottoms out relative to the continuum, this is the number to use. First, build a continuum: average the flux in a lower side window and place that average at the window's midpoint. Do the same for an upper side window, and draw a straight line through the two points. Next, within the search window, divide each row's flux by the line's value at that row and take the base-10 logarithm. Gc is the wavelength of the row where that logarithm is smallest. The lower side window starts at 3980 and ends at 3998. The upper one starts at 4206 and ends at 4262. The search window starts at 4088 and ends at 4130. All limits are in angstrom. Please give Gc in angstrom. 4093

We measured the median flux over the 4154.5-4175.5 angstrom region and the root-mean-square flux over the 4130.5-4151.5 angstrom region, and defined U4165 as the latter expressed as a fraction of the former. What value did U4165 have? 0.98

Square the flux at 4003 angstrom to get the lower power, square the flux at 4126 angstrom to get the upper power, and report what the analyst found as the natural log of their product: 10.4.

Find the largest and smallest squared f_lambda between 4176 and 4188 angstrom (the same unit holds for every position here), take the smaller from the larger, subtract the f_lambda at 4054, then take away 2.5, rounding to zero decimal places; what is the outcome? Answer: 55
